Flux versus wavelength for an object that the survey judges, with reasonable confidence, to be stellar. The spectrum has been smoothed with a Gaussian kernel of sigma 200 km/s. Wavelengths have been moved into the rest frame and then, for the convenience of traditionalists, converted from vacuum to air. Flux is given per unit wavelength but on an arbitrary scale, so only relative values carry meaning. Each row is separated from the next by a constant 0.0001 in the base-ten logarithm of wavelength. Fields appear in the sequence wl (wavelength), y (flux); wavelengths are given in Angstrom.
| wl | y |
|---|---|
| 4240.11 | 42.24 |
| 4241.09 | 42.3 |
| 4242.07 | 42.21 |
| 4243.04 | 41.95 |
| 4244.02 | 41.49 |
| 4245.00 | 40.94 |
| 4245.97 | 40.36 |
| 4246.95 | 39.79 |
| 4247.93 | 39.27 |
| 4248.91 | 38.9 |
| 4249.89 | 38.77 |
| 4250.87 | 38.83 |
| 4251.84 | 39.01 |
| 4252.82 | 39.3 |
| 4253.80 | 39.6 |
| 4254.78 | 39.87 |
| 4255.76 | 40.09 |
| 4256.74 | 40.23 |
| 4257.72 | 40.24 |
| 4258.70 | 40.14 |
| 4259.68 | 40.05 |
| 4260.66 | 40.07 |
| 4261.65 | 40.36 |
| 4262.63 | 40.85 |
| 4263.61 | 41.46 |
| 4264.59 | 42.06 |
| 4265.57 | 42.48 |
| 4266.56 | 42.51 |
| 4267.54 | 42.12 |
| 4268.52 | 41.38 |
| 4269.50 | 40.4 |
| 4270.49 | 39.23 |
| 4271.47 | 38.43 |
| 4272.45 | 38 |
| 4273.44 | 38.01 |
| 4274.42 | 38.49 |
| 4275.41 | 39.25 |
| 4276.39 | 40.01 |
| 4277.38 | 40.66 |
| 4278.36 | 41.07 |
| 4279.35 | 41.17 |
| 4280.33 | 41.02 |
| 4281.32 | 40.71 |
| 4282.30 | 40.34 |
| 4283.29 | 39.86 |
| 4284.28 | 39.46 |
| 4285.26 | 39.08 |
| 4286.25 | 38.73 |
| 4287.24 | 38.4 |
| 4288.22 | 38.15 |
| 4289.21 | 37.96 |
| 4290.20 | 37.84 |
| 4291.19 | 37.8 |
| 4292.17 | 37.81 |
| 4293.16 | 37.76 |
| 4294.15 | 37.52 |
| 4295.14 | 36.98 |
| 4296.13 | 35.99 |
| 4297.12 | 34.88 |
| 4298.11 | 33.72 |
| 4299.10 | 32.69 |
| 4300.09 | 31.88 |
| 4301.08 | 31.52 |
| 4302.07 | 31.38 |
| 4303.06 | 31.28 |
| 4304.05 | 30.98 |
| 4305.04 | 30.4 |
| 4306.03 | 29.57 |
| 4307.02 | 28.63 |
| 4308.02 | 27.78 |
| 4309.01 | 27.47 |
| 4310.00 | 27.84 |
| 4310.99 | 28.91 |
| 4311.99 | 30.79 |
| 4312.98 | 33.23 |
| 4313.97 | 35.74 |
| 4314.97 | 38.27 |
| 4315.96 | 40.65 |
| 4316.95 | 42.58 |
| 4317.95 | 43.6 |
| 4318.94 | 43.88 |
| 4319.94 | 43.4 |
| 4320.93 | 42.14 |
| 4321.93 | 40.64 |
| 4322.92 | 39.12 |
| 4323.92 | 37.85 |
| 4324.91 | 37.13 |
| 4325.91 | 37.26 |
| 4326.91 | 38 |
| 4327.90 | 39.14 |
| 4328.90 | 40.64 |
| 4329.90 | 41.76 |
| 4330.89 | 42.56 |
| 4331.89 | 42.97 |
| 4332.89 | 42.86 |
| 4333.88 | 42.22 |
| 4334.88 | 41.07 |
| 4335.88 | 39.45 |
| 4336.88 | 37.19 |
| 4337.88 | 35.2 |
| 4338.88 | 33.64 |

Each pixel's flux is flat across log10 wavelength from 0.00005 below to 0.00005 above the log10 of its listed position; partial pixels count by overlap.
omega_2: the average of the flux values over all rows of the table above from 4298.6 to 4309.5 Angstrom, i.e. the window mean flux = 30.3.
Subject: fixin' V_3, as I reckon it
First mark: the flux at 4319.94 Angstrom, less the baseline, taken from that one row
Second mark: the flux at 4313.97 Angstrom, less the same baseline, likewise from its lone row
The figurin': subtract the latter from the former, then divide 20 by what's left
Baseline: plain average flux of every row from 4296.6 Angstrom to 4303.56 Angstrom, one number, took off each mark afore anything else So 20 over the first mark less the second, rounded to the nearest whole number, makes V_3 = 3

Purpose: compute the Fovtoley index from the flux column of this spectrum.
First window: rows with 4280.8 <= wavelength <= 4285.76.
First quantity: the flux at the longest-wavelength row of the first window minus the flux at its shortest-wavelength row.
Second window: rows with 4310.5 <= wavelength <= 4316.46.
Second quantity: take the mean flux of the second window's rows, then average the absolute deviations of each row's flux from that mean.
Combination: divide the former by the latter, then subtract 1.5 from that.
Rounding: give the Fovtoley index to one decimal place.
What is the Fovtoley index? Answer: -2.0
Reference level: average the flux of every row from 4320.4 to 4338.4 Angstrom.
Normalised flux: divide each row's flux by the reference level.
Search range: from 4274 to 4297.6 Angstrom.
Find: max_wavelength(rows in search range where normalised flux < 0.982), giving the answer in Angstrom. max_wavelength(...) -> 4297.12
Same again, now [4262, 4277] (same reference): 4274.42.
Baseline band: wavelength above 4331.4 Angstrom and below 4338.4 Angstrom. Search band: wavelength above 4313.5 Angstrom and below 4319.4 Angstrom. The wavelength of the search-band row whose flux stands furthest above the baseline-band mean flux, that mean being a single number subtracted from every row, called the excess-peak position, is 4318.94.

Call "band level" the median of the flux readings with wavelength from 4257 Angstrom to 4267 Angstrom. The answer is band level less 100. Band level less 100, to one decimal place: -59.4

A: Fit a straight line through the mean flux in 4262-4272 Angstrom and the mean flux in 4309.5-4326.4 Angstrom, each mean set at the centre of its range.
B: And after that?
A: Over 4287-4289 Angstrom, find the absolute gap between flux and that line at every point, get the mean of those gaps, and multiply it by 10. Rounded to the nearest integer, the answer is 15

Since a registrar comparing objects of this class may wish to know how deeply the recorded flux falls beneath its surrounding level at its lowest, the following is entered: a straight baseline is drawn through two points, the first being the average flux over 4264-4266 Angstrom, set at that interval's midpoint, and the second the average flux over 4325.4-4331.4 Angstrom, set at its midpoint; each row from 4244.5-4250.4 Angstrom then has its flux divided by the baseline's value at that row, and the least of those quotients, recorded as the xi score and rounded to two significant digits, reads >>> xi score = 0.90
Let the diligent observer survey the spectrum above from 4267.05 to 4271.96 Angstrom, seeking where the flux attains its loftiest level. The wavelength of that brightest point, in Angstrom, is 4267.54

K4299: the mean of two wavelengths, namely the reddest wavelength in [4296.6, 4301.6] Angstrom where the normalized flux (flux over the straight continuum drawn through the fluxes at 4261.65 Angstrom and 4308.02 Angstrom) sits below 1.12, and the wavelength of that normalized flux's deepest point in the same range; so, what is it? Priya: 4301.1 Angstrom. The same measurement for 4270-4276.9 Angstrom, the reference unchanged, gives 4274.4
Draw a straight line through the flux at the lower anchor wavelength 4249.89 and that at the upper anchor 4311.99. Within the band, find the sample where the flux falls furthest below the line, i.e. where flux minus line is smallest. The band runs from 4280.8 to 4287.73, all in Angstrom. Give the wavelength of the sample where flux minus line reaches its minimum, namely 4287.24 Angstrom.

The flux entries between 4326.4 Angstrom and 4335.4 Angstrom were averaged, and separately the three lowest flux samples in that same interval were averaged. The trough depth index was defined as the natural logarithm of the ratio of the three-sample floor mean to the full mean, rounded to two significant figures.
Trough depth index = -0.049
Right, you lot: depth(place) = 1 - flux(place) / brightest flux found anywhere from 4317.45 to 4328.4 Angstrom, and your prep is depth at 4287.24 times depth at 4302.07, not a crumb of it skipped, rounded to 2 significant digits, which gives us 0.036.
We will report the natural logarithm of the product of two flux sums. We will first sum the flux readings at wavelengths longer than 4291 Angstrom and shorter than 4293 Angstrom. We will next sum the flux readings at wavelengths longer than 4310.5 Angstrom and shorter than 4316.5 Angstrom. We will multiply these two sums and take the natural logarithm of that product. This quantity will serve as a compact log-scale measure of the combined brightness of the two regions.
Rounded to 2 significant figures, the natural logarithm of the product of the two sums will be 9.7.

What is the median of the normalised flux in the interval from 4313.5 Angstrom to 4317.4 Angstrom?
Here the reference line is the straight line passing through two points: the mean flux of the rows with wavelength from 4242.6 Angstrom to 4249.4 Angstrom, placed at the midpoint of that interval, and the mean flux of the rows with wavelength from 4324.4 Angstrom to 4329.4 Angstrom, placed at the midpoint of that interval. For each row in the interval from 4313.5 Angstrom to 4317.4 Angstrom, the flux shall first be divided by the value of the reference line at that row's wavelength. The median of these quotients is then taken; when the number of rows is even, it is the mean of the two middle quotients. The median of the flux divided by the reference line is 1.02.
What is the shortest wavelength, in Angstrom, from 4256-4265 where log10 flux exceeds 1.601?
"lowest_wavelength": 4256.74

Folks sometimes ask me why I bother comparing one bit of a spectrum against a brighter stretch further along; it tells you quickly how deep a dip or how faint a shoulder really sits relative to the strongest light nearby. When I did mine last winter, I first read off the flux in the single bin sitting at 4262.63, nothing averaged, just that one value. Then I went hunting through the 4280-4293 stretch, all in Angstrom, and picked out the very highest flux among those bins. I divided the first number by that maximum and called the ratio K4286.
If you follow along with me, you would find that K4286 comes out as 1.00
